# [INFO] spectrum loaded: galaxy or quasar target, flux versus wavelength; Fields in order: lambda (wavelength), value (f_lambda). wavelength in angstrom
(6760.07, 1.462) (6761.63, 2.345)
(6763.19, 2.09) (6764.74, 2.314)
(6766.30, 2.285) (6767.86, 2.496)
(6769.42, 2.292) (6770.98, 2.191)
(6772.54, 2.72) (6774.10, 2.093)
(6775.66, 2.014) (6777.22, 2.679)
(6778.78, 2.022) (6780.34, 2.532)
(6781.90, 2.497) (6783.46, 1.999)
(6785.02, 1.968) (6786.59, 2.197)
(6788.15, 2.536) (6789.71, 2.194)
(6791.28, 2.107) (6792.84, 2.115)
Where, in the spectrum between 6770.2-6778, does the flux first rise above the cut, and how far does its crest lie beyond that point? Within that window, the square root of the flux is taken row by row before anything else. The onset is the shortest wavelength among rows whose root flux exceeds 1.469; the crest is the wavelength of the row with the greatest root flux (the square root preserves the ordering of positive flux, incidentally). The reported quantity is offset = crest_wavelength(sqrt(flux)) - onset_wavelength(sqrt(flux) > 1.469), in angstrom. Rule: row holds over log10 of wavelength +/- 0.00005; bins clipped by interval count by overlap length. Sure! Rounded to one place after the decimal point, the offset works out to 1.6 angstrom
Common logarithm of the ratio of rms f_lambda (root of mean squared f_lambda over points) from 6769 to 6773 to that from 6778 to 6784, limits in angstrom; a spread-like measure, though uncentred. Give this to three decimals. 0.025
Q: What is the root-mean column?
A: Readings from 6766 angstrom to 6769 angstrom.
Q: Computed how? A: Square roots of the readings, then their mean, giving 1.55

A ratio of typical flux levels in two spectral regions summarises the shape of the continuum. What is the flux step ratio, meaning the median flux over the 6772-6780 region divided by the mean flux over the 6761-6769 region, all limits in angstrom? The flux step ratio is 0.908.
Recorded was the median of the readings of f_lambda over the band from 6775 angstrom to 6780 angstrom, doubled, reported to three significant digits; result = 4.04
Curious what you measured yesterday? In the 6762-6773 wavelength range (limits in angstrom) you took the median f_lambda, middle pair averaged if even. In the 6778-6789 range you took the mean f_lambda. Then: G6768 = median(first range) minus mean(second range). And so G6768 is 0.04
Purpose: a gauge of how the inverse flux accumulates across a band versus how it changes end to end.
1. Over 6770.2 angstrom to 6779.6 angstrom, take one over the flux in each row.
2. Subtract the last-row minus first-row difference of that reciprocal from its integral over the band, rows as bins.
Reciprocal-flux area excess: 4.1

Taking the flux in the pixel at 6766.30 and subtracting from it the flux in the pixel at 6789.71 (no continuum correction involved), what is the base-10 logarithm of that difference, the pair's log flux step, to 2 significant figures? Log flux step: -1.0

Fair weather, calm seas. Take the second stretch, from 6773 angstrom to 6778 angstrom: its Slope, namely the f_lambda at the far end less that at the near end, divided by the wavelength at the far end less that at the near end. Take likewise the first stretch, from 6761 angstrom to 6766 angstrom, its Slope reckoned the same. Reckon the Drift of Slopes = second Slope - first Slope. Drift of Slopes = 0.20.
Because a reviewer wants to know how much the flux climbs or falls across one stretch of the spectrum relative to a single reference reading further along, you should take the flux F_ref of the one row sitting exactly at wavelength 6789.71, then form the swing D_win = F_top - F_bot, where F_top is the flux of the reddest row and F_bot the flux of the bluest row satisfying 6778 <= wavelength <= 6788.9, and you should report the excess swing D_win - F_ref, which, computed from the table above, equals -1.68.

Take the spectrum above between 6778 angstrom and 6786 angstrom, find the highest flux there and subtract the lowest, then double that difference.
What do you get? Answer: 1.1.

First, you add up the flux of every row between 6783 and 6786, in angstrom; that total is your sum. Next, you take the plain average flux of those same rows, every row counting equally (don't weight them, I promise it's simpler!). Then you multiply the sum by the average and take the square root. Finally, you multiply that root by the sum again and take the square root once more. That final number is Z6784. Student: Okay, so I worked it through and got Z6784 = 3.3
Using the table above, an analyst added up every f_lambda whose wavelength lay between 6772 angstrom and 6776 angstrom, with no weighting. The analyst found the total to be 6.83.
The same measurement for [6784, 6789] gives 6.70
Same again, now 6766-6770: 7.07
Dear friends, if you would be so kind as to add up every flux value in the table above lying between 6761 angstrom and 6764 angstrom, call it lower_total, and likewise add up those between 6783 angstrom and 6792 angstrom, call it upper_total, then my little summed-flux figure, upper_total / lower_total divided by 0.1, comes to 29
